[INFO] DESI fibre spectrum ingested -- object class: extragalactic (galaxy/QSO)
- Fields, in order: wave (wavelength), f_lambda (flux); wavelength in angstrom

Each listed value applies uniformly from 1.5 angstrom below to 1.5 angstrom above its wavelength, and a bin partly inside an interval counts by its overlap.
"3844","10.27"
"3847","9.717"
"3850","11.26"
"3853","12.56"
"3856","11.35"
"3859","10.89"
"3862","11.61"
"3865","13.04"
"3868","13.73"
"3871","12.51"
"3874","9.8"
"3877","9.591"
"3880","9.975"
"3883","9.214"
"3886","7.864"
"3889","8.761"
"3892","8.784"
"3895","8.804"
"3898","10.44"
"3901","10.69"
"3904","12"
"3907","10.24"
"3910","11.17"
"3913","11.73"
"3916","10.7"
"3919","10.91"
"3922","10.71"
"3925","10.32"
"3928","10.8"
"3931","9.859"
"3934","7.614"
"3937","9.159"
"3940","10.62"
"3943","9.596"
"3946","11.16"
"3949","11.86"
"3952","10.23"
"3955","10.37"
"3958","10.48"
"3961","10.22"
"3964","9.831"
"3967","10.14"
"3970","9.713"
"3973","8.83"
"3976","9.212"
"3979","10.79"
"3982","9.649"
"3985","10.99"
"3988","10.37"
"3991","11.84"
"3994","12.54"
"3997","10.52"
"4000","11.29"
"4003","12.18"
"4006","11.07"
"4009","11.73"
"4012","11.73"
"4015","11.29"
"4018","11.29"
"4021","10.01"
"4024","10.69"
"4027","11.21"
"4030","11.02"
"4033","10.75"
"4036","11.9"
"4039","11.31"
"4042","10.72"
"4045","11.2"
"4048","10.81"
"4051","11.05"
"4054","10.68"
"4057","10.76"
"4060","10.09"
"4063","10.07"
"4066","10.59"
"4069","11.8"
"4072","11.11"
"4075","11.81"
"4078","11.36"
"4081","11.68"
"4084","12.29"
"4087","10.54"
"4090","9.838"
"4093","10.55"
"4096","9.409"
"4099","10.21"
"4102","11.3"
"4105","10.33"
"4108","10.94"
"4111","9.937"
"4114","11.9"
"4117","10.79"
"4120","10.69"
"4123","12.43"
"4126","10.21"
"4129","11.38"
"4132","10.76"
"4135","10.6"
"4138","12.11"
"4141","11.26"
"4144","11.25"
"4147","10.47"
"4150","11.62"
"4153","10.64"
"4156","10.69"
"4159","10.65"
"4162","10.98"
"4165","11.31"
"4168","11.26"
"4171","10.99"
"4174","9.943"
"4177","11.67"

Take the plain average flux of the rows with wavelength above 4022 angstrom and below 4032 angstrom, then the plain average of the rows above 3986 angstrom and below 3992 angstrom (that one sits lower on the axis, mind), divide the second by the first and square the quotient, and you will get 1.02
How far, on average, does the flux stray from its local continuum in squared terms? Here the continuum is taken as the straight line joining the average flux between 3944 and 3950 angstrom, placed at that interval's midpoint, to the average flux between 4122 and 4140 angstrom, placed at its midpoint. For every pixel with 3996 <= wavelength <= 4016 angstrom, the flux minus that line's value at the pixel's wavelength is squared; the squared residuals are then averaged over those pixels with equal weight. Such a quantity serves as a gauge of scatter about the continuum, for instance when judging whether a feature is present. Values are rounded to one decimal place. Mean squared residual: 0.3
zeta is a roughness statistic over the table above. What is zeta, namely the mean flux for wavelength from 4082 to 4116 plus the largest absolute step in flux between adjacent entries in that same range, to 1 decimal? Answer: 12.6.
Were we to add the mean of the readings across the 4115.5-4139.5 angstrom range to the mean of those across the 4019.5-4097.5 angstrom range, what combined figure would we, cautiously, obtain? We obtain 22.0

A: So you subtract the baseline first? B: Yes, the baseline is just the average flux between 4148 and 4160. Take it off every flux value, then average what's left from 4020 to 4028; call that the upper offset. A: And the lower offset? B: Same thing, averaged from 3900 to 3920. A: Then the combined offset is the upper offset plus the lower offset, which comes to -0.1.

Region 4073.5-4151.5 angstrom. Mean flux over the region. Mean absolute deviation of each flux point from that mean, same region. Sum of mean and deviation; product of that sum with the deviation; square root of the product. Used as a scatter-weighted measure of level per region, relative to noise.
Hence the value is 2.77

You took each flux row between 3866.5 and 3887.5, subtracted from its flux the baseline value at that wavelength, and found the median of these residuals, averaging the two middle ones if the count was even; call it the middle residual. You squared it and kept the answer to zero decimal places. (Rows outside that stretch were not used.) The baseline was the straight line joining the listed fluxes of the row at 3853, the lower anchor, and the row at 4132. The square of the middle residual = 7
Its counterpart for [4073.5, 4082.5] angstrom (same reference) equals 0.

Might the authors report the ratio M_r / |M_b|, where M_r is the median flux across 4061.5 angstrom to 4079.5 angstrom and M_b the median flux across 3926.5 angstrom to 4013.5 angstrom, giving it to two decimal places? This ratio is 1.07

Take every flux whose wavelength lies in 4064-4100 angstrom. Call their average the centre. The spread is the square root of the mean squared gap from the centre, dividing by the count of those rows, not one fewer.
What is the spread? 0.8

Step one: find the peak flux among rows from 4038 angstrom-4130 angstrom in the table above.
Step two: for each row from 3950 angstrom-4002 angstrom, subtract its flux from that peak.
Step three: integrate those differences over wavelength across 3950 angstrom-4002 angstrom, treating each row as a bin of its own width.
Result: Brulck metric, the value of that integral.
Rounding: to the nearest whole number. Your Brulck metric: 103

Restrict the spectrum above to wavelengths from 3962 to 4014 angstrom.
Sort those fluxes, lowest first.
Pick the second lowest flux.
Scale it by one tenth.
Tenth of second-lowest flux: 0.92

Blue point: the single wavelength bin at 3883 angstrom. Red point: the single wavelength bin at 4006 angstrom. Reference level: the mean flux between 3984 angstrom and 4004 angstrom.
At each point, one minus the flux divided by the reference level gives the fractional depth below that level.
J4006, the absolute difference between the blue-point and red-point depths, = 0.16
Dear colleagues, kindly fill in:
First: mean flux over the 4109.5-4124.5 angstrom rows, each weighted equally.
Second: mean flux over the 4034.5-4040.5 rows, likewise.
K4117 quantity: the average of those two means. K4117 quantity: 11.4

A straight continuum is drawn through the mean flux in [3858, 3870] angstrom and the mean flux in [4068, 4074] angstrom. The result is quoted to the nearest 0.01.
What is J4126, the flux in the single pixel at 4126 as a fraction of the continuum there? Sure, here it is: 0.91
